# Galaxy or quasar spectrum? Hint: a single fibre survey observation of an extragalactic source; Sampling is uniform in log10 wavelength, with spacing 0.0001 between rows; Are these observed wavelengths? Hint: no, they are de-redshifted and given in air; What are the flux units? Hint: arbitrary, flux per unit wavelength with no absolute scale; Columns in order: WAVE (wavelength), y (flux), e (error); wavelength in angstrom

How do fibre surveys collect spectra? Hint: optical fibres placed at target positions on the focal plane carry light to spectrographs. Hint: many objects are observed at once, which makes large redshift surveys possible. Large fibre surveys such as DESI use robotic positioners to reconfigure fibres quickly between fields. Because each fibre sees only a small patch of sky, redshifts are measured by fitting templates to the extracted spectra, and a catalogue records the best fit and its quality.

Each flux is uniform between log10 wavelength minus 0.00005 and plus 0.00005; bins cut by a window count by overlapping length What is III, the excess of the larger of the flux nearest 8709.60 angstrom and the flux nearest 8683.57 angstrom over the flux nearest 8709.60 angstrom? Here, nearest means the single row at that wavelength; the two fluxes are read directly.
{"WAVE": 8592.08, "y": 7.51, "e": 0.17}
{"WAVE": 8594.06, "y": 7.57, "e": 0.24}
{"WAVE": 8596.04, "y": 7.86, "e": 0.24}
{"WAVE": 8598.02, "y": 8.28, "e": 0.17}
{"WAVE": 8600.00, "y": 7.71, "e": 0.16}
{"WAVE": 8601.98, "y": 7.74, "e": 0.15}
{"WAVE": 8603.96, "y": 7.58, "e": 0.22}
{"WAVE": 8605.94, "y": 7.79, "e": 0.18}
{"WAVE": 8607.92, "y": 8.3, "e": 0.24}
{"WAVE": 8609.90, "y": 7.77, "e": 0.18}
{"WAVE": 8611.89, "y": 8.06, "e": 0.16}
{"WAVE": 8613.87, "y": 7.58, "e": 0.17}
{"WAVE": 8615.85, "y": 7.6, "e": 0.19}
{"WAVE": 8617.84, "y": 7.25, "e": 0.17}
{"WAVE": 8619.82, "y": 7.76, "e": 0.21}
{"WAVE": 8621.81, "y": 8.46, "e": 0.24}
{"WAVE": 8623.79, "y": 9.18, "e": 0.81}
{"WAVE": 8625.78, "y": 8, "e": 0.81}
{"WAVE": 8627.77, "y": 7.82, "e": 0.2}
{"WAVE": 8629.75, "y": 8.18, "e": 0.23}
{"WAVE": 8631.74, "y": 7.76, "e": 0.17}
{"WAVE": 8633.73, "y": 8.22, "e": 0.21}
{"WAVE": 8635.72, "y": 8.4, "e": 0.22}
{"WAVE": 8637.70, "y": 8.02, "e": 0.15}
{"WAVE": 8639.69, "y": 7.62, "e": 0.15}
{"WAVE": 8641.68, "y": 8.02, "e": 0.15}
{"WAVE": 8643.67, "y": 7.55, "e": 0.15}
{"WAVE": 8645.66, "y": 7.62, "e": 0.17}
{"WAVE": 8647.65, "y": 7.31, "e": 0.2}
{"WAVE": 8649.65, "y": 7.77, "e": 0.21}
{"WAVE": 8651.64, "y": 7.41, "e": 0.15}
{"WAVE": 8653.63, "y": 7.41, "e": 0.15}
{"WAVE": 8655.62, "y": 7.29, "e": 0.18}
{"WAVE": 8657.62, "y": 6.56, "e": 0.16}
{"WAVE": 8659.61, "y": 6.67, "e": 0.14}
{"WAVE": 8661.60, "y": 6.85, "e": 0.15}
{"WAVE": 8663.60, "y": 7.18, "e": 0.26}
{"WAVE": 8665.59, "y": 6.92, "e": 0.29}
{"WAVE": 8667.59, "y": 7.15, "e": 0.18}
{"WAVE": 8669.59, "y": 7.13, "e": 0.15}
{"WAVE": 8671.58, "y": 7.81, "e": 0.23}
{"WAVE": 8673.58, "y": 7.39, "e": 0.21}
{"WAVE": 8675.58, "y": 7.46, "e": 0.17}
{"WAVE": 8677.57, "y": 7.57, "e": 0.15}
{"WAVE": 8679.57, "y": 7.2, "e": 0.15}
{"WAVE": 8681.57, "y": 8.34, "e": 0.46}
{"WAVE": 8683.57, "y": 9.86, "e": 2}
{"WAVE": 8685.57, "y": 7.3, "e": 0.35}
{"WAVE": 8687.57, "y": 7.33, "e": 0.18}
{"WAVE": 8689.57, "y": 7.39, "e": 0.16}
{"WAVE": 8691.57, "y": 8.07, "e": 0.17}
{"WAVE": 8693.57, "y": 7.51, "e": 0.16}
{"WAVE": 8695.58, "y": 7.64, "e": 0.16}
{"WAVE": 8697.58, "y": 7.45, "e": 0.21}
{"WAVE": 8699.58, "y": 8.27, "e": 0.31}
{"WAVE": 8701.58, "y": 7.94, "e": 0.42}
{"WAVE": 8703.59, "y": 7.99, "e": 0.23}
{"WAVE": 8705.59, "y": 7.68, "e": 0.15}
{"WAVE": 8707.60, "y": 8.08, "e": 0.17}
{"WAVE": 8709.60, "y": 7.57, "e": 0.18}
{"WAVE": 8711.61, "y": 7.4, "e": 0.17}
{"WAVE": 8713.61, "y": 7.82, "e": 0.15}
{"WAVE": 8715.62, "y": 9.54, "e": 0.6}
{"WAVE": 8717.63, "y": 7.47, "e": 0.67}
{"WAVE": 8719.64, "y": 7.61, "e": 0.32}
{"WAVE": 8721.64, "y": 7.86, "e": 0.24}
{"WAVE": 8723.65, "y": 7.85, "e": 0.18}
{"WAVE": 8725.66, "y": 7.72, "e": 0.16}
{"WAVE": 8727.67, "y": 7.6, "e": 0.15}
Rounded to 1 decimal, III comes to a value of 2.3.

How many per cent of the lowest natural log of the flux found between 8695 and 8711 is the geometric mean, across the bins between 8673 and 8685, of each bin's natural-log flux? 103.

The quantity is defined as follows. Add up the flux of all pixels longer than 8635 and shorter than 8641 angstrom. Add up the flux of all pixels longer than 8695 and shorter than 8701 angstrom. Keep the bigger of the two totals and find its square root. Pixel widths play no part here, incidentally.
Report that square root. 4.90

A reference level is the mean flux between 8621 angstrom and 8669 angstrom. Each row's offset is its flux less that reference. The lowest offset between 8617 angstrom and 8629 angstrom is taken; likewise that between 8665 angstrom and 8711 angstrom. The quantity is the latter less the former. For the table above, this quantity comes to -0.3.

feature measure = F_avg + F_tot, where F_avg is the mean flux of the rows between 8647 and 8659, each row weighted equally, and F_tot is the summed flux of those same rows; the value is 51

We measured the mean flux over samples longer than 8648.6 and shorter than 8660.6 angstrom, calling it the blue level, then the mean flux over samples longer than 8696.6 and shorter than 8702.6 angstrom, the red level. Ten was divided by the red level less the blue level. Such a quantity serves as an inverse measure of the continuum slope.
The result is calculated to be 14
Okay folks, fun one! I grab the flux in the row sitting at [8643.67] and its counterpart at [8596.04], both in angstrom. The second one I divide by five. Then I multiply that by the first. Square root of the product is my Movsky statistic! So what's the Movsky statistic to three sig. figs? 3.45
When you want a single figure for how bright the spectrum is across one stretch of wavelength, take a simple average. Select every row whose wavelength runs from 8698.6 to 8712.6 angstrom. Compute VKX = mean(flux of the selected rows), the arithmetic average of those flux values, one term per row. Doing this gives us 7.8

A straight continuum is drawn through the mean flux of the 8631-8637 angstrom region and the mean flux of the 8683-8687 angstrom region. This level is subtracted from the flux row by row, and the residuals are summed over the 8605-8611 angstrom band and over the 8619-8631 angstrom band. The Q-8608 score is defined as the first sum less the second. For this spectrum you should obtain -1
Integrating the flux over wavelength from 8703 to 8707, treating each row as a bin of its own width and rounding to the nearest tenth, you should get 31.4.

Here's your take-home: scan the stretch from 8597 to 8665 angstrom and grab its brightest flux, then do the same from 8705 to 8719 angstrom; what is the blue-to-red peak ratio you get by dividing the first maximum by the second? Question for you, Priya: 0.96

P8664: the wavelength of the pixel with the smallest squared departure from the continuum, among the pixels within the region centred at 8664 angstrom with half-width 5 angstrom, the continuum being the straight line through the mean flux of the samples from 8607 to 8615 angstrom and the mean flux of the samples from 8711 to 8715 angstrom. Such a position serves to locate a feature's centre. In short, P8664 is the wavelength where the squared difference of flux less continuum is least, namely 8663.60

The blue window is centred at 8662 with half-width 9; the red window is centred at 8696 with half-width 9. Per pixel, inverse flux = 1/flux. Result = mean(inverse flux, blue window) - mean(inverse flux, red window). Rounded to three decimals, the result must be 0.013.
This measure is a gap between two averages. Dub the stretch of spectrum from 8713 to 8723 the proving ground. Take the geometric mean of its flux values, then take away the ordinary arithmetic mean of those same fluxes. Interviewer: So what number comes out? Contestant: -0.033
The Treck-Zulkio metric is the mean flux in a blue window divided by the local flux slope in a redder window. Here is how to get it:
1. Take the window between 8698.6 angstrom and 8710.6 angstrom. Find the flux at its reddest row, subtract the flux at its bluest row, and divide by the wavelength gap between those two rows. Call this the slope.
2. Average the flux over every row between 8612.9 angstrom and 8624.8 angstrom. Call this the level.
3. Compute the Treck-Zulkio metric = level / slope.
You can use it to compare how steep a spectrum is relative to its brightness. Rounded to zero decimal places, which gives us -114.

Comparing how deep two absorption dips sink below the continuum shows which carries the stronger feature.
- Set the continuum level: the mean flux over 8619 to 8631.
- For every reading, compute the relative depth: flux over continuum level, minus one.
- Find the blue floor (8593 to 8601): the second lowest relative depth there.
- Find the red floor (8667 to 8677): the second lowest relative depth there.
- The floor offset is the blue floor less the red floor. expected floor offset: 0.07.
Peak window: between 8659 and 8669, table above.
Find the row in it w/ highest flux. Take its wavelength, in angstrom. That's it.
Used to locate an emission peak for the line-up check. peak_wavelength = 8663.60 angstrom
